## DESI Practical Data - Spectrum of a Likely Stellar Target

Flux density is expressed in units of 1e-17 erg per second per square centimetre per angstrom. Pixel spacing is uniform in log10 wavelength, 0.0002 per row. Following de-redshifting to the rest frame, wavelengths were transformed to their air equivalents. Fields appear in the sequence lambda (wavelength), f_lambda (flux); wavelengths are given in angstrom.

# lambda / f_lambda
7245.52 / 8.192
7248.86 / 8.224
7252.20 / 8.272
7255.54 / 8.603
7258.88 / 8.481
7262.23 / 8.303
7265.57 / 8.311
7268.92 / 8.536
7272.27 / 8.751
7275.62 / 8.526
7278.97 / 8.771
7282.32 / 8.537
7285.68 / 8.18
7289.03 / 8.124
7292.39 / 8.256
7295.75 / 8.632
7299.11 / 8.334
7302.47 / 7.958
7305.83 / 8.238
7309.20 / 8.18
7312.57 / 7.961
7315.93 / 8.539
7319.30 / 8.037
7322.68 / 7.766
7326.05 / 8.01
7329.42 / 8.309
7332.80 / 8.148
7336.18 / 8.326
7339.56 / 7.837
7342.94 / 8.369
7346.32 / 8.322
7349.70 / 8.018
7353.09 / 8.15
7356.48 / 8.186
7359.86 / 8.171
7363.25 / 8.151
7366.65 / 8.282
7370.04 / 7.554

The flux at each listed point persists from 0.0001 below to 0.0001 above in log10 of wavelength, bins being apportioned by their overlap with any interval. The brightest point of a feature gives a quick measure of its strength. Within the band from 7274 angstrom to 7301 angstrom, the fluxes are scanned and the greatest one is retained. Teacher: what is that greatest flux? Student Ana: 8.771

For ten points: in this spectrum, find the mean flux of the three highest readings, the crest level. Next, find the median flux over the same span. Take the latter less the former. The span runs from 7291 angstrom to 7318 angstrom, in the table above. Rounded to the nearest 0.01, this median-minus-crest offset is -0.25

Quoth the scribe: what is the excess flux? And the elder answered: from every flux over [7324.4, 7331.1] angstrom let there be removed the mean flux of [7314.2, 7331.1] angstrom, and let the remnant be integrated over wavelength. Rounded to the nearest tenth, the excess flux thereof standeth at 0.2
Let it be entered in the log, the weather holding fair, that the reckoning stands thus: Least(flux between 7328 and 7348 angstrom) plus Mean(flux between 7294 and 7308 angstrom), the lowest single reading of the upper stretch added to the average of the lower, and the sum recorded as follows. 16.1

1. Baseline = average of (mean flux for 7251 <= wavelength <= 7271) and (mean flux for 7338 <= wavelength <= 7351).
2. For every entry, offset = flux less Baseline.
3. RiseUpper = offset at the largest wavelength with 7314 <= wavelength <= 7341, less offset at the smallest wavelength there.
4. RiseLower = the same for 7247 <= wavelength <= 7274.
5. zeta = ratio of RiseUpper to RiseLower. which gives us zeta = -1.3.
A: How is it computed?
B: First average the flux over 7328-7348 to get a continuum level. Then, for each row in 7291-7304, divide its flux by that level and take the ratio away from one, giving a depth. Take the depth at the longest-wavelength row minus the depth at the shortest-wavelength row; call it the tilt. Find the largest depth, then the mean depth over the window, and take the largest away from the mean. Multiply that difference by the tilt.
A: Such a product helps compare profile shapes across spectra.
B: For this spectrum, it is -0.0015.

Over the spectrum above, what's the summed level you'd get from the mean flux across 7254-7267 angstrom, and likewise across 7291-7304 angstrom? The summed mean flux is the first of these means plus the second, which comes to 16.7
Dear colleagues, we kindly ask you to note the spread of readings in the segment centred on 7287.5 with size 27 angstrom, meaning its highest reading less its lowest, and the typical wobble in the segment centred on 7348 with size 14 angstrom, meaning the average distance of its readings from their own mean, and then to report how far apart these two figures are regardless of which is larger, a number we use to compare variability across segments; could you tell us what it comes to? 0.5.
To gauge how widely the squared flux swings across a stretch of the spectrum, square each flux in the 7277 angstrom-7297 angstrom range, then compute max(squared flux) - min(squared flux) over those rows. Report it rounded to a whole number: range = 11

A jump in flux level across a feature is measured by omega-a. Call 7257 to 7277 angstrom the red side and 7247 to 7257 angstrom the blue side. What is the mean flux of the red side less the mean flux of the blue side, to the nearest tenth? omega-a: 0.1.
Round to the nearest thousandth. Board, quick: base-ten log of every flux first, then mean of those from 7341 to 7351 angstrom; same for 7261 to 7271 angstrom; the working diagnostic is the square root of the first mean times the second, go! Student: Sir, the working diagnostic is 0.920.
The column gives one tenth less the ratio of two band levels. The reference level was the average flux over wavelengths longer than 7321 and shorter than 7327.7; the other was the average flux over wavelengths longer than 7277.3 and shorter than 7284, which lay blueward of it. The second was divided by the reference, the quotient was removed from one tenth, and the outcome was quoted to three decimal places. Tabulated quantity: -0.997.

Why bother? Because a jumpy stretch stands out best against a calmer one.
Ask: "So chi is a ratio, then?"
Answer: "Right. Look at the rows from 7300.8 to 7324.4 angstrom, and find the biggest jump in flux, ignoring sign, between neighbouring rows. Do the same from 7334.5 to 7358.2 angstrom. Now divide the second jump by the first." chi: 0.92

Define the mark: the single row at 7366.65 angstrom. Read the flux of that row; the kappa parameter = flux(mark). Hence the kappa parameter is 8.282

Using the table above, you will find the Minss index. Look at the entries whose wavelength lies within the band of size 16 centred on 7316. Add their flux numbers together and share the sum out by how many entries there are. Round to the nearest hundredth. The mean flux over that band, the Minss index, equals 8.10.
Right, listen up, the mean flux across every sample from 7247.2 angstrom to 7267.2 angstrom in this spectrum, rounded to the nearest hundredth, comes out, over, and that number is 8.37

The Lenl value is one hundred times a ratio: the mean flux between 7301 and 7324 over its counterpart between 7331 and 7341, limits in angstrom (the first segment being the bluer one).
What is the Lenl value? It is 99.9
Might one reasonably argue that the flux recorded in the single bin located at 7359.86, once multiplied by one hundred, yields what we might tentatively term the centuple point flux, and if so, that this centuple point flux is 817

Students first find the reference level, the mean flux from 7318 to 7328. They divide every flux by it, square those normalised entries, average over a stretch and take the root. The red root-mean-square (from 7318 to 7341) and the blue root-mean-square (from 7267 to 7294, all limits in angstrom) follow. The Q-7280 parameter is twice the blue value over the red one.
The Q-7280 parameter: 2.10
